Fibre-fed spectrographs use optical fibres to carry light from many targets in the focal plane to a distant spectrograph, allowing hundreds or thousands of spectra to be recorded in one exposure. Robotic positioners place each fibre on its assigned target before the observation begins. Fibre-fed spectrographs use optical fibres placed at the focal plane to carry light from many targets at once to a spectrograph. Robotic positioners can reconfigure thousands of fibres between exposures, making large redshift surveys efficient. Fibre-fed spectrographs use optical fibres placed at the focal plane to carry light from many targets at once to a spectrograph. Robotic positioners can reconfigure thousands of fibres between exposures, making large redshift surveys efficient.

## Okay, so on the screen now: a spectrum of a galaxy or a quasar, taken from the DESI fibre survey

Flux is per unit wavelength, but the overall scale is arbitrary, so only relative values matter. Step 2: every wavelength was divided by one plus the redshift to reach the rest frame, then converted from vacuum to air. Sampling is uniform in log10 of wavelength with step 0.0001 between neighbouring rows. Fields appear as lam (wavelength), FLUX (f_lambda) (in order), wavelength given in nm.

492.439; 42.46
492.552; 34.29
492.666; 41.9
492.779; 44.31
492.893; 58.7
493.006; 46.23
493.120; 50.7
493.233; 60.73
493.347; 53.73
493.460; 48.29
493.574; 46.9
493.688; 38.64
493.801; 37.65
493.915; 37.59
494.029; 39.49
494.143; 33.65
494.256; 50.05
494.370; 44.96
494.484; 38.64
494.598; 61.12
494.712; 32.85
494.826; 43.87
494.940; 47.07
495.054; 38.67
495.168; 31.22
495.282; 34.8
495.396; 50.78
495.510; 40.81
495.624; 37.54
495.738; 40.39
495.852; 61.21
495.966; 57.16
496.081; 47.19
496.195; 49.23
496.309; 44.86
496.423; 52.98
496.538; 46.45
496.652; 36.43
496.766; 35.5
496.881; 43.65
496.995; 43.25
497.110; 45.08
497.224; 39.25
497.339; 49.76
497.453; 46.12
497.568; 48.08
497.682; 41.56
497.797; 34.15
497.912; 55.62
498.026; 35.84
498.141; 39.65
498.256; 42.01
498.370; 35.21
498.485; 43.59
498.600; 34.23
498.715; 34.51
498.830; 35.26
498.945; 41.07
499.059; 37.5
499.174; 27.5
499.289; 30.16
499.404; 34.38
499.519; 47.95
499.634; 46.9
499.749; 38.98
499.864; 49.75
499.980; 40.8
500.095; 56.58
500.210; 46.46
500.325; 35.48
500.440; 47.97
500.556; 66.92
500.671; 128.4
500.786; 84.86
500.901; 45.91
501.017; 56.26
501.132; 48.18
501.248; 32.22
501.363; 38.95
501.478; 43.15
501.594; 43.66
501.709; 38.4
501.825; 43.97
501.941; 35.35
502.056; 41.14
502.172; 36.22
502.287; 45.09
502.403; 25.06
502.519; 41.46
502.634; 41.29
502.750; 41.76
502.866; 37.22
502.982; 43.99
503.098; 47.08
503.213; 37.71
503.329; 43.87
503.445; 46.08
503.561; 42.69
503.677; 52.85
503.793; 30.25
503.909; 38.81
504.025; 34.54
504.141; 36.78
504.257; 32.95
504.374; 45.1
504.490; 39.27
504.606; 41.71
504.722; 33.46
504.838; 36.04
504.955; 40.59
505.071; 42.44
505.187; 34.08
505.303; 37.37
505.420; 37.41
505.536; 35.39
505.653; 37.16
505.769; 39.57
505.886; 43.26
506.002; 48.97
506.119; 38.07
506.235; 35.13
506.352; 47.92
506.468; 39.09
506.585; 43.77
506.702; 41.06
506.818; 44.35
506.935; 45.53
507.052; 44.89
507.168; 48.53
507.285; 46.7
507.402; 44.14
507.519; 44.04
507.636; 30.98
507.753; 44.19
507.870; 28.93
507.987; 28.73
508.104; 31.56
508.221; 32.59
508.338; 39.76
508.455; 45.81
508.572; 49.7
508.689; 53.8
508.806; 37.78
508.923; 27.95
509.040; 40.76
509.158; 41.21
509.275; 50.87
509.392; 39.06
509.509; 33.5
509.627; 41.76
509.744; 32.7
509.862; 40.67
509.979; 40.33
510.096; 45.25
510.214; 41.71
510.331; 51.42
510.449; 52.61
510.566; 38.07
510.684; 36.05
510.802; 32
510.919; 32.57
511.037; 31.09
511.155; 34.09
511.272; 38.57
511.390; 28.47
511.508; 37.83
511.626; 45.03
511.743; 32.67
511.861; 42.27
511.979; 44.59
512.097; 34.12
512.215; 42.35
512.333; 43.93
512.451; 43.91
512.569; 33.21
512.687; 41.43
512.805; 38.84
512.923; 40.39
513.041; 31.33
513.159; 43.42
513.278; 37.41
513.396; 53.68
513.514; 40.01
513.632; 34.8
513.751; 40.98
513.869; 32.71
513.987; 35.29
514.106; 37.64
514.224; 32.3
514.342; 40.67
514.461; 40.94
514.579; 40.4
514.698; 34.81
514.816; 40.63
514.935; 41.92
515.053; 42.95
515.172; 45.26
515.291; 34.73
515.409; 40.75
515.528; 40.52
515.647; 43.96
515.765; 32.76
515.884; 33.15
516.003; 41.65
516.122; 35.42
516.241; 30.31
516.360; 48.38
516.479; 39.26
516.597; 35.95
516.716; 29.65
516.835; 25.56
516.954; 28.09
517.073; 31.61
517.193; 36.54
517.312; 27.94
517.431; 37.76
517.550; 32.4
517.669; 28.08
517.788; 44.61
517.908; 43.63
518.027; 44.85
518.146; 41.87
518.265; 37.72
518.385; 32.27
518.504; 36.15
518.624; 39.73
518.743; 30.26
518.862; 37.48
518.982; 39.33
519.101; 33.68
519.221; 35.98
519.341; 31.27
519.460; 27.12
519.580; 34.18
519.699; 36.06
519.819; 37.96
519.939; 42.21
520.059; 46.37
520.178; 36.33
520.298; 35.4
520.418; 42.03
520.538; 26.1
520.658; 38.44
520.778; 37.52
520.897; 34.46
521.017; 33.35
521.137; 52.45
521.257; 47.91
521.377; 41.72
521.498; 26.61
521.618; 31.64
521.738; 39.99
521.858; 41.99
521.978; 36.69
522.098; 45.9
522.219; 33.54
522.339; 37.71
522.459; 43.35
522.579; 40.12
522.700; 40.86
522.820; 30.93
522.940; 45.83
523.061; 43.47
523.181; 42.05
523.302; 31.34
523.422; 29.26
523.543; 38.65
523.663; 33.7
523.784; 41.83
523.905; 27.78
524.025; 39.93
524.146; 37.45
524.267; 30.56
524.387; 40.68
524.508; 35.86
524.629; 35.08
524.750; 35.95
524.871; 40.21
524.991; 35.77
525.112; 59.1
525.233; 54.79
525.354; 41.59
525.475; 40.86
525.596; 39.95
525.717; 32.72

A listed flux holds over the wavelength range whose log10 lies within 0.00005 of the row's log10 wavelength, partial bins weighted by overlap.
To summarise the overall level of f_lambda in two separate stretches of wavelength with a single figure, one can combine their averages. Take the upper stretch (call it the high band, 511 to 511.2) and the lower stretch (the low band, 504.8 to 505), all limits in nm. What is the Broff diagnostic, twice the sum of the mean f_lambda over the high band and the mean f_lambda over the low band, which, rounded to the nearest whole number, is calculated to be 142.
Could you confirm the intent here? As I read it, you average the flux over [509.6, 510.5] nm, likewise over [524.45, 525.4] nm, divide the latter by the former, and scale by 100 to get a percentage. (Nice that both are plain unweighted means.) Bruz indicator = 98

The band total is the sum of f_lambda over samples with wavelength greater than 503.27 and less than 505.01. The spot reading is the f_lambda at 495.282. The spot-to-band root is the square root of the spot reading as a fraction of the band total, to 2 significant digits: 0.24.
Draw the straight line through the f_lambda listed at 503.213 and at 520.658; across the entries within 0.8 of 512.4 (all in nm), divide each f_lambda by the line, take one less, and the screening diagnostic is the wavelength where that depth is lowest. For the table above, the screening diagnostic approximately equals 513.041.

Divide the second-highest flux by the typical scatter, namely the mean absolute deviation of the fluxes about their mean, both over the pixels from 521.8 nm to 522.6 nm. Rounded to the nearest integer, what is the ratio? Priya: 13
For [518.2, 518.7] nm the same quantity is 17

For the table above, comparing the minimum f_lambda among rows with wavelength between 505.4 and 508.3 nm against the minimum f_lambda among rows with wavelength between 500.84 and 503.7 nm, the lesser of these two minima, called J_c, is 25.1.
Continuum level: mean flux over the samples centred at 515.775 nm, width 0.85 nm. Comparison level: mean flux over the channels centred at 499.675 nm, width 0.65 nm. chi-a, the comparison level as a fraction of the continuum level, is 1.13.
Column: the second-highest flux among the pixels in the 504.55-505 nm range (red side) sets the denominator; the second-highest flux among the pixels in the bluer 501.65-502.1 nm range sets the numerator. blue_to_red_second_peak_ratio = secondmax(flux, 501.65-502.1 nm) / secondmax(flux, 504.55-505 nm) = 1.01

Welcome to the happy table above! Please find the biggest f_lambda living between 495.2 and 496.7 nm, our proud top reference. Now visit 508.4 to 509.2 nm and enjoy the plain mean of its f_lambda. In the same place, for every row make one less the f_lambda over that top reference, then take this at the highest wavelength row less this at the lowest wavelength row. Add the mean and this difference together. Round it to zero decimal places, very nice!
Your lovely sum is 43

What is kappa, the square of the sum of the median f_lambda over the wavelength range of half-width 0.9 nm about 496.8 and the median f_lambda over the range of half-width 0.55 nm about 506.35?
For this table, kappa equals 7896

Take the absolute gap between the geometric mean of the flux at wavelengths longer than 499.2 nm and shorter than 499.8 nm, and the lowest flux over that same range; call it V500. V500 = 8.9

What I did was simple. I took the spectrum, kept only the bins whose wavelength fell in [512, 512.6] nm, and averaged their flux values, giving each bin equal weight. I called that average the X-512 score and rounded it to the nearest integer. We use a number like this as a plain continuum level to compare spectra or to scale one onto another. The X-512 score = 40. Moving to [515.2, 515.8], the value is 39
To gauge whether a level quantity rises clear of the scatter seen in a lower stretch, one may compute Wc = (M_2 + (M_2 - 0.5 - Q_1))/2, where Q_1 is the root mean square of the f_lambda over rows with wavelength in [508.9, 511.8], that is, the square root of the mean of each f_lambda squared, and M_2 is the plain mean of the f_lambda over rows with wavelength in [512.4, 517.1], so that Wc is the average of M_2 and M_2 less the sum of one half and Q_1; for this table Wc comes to 18.1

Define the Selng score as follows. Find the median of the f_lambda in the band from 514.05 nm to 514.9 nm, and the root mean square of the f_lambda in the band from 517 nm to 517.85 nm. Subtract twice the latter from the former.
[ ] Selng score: -29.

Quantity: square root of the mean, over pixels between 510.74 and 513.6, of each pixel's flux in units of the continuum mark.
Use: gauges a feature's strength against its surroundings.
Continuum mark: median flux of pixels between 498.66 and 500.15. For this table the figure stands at 0.99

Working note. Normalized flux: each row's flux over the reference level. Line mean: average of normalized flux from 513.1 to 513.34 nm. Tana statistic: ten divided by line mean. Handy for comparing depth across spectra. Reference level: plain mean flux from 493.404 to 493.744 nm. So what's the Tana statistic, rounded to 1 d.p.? 11.0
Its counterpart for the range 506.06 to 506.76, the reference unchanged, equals 10.9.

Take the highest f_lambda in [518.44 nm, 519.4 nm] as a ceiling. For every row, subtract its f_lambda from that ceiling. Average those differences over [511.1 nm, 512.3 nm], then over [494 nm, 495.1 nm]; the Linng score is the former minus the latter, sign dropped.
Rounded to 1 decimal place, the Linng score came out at 5.0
